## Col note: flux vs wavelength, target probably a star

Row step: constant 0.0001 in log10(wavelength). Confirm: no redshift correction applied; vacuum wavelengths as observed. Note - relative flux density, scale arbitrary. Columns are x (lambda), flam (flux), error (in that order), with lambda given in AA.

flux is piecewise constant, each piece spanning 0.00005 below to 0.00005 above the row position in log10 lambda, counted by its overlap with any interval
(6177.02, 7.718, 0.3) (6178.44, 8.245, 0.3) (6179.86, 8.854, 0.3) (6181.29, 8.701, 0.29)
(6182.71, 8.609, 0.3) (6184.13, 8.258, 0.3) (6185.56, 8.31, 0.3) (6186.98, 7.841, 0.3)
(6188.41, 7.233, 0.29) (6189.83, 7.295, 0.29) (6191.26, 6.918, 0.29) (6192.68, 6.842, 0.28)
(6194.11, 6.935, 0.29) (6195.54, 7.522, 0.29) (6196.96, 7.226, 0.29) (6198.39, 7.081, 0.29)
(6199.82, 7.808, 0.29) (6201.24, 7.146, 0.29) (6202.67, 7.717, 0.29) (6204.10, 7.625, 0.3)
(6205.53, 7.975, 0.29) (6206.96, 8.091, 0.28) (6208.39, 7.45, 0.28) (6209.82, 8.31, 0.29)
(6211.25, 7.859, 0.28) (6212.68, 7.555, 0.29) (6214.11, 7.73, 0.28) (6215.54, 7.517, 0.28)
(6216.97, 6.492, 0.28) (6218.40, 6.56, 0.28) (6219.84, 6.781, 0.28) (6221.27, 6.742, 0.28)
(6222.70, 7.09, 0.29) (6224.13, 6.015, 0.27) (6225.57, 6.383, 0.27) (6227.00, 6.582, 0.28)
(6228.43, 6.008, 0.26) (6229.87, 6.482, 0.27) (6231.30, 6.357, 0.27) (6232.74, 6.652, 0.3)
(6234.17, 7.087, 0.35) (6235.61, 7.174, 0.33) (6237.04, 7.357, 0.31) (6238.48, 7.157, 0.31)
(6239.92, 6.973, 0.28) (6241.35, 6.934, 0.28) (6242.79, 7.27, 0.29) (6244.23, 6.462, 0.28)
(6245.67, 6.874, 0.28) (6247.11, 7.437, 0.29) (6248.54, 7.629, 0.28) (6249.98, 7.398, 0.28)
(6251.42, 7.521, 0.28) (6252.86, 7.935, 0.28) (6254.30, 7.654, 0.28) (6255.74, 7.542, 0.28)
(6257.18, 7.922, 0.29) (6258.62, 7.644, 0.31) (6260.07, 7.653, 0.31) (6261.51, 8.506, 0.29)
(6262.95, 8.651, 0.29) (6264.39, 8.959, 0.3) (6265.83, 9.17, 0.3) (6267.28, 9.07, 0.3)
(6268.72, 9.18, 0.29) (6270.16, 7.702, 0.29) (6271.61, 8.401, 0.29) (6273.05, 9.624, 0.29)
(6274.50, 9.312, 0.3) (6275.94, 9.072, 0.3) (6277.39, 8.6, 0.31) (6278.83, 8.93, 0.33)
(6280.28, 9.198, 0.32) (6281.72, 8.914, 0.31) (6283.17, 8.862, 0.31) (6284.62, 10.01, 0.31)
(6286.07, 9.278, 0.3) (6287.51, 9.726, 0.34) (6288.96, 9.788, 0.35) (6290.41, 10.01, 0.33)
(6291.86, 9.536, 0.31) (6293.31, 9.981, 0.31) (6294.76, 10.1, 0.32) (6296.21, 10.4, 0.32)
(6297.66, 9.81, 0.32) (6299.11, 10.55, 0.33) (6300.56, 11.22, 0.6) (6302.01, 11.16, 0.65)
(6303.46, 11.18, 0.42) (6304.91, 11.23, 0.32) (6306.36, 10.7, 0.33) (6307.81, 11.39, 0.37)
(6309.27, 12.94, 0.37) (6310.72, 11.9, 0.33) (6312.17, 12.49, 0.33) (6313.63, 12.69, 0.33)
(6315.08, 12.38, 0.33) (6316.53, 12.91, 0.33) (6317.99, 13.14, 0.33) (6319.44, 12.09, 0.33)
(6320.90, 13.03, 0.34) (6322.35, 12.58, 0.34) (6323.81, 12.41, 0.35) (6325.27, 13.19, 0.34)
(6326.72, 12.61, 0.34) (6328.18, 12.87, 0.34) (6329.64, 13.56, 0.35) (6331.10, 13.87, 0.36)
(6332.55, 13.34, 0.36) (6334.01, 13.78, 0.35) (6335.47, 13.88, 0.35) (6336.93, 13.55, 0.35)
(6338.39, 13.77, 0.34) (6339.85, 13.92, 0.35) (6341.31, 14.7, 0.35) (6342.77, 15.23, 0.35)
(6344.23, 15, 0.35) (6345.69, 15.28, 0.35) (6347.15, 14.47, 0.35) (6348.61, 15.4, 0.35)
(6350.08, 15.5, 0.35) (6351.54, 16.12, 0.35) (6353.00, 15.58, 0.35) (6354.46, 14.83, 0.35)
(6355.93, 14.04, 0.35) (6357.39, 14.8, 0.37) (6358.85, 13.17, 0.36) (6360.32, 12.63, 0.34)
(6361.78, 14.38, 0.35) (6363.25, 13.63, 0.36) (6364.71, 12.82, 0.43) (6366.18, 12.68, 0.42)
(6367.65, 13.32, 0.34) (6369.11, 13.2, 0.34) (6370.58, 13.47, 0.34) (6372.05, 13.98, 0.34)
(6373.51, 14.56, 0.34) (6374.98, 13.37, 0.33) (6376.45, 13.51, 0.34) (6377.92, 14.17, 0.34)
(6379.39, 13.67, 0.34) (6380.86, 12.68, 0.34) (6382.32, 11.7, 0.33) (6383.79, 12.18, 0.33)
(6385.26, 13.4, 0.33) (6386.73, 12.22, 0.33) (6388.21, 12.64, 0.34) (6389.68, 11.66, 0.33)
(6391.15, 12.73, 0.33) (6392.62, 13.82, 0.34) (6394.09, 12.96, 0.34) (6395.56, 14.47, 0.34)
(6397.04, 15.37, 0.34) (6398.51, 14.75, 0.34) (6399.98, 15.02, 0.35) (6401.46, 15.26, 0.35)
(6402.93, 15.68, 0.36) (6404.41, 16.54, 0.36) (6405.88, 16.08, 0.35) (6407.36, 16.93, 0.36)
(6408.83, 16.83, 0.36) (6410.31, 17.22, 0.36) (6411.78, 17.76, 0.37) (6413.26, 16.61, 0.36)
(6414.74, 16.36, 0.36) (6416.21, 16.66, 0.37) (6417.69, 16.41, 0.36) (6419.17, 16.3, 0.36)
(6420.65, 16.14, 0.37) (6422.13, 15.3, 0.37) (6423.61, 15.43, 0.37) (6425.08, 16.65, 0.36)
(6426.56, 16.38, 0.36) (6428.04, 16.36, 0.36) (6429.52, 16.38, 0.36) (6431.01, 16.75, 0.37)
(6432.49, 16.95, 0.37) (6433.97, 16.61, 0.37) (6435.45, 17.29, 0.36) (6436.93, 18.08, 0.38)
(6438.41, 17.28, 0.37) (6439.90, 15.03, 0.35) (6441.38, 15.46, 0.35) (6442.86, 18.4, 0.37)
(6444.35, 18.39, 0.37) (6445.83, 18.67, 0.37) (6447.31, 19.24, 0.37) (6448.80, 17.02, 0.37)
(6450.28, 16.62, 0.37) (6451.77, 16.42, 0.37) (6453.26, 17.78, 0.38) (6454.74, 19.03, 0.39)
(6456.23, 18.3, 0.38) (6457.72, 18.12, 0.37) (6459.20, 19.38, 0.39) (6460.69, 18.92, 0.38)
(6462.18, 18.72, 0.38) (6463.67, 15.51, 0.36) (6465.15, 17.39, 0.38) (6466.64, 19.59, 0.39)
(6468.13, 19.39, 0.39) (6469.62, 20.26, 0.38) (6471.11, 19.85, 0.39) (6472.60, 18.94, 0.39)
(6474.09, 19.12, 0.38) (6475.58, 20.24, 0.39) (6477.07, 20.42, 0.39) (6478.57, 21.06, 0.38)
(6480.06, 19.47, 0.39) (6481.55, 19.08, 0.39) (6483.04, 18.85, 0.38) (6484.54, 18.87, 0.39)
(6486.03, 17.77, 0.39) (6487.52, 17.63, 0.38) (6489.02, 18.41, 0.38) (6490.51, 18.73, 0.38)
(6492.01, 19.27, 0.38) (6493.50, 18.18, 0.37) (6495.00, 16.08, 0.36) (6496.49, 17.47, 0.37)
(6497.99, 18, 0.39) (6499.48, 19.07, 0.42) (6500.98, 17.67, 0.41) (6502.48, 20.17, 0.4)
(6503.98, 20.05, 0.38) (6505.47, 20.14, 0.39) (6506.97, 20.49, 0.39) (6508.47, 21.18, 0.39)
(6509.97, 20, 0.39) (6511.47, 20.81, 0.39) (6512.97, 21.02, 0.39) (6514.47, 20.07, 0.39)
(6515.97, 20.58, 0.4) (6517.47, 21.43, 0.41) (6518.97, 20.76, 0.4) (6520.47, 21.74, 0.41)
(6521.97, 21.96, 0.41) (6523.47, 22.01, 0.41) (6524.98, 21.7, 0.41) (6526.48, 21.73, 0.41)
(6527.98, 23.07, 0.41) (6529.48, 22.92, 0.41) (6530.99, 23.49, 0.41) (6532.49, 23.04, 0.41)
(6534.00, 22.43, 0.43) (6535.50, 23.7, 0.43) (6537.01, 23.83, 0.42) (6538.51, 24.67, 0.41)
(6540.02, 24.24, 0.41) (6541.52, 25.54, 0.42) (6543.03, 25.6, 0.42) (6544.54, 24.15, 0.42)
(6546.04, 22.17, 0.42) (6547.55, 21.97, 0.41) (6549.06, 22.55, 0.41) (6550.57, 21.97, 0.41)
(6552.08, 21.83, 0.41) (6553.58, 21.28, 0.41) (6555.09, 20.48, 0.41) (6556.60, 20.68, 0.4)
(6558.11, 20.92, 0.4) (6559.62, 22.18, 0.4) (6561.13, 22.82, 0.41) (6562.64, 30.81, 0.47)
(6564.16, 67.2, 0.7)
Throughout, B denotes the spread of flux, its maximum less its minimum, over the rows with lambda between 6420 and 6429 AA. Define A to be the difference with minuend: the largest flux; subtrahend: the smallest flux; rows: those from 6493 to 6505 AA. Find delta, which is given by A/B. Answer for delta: 3.0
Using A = 4.1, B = 1.35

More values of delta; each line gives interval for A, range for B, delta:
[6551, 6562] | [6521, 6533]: 1.3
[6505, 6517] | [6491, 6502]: 0.4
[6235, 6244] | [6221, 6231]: 0.4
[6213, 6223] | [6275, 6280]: 2.6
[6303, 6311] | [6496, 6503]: 0.8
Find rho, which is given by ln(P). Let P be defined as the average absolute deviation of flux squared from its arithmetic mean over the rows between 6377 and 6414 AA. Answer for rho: 3.8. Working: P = 47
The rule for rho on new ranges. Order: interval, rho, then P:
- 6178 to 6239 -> 2.2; 9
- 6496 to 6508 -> 3.7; 41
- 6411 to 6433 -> 2.5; 12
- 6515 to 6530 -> 3.2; 25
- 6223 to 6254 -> 1.8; 6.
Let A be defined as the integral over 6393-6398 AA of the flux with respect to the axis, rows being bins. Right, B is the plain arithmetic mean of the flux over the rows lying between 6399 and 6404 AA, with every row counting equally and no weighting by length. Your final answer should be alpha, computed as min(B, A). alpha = 15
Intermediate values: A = 71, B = 15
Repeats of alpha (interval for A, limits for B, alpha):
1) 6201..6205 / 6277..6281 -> 9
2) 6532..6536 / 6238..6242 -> 7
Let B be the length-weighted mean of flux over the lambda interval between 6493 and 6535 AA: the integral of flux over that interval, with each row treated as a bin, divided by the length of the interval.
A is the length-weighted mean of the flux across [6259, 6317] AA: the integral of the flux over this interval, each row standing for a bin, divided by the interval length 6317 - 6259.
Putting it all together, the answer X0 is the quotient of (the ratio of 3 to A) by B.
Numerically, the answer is 0.015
